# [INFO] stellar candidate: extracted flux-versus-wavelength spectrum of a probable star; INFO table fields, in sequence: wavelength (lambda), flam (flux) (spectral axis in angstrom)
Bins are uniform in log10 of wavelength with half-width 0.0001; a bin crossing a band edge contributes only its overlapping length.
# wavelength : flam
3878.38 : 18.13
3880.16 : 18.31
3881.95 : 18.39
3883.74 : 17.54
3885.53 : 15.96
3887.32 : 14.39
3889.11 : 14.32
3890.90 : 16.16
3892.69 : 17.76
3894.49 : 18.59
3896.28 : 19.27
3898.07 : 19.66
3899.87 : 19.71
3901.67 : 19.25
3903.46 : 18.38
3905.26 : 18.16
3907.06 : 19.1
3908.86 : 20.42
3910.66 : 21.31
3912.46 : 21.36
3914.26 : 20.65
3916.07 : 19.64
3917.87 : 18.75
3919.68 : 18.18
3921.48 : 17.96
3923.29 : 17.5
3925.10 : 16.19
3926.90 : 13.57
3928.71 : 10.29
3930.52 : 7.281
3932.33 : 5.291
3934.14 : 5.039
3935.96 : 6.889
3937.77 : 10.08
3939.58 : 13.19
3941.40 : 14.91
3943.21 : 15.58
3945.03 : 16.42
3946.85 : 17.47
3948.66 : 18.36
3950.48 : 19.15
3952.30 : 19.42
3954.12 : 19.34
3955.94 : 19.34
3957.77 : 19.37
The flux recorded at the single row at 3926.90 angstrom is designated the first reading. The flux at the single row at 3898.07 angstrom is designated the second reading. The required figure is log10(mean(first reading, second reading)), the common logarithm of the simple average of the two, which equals 1.22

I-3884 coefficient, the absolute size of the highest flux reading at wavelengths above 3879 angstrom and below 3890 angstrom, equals 18.4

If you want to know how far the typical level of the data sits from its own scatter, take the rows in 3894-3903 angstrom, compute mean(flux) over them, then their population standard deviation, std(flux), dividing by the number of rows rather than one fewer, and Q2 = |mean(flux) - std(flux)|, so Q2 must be 18.9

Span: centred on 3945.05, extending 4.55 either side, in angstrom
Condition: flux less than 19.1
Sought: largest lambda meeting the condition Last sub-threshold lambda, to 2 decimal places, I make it 3948.66 angstrom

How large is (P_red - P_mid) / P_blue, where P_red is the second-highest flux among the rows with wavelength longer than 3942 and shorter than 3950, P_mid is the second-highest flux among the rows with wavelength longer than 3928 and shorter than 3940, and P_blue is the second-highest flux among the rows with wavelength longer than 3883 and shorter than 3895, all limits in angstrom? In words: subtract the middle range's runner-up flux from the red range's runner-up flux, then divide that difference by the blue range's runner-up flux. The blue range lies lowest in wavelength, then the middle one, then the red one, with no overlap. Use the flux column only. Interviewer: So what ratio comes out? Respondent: 0.40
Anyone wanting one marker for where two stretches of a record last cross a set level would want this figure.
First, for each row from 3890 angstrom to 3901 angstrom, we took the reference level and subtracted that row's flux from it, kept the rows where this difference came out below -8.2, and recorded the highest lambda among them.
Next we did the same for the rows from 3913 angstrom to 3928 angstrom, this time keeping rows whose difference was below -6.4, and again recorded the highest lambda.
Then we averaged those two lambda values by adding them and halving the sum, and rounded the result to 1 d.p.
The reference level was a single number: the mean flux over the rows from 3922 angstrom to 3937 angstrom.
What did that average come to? 3911.6 angstrom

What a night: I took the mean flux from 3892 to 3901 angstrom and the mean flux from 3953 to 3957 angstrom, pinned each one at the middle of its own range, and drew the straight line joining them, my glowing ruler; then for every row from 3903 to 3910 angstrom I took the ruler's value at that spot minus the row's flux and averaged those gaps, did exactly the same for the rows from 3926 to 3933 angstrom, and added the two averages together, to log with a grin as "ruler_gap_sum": 10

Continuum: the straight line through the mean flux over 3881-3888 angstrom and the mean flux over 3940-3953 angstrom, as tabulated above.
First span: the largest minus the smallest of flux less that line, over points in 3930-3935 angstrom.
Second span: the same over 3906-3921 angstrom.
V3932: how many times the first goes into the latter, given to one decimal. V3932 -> 1.4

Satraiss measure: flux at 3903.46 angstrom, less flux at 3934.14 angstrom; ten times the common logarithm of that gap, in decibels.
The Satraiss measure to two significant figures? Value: 11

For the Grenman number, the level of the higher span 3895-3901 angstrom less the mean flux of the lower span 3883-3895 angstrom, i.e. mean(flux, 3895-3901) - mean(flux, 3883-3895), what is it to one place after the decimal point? 3.2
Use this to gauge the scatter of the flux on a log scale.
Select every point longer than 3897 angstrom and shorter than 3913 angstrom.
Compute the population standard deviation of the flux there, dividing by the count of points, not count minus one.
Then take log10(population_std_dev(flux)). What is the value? 0.0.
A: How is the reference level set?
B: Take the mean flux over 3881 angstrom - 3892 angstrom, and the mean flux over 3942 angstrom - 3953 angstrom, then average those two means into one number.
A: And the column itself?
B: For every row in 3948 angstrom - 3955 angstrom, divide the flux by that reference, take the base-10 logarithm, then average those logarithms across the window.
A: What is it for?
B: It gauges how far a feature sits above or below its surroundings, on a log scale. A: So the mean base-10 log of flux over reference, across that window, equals 0.05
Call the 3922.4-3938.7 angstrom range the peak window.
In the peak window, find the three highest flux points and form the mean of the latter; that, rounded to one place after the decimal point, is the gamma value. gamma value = 15.8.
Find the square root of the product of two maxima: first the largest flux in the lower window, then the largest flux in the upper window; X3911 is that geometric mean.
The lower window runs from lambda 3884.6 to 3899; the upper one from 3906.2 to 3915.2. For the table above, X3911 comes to 20.5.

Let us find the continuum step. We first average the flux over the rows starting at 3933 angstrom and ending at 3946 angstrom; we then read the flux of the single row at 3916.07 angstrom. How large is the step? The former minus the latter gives -8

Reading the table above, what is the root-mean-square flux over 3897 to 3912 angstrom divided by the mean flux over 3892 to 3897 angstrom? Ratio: 1.05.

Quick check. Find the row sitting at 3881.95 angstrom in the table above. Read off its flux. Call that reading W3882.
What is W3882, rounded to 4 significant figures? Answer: 18.39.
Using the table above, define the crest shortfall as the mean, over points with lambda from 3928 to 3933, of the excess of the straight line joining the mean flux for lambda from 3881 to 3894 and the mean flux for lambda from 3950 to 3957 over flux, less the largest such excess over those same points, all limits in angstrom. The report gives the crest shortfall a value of -2.4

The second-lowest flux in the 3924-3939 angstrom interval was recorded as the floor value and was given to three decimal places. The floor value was 5.291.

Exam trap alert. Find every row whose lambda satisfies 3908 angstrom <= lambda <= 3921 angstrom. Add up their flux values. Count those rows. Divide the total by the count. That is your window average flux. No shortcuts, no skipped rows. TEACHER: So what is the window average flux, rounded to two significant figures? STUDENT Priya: 20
